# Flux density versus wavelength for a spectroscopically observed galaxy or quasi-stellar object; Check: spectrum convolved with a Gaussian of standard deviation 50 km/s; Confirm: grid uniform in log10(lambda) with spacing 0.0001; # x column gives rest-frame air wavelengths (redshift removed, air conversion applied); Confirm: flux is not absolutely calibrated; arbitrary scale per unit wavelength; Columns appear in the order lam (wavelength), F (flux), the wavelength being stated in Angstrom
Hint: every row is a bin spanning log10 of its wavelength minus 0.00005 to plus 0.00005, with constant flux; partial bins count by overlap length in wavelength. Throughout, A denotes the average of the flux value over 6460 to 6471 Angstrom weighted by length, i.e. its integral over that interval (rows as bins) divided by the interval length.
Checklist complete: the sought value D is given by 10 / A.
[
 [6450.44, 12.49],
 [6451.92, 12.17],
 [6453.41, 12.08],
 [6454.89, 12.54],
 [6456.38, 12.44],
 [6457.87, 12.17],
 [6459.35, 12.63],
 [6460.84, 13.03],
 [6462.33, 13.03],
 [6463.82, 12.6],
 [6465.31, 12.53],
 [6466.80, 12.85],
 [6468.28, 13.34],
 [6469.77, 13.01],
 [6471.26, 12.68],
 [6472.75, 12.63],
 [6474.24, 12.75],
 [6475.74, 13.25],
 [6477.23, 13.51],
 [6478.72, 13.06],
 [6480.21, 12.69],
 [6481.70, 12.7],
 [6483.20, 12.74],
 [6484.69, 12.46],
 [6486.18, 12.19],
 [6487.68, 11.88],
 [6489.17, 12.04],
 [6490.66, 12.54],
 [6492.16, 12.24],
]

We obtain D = 0.775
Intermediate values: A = 12.9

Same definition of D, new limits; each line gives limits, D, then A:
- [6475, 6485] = 0.773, 12.9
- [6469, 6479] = 0.771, 13.0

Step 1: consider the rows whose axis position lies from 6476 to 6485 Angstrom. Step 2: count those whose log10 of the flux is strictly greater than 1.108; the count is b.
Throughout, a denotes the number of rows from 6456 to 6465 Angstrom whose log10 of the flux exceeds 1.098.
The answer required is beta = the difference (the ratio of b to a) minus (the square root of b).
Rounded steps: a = 4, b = 2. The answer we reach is -0.91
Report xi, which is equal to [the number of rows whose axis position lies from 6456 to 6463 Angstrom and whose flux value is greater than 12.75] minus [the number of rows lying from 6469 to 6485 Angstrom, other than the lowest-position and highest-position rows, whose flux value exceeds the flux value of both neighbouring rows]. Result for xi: 0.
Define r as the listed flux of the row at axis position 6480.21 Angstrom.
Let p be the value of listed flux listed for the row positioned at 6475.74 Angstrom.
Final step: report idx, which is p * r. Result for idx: 168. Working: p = 13.25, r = 12.69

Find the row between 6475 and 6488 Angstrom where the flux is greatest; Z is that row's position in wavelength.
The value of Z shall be 6477.23 Angstrom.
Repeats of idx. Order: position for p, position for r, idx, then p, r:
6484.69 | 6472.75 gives 157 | 12.46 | 12.63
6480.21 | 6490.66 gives 159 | 12.69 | 12.54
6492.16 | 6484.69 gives 153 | 12.24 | 12.46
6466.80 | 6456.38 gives 160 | 12.85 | 12.44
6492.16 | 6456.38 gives 152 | 12.24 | 12.44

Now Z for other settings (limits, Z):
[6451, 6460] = 6459.35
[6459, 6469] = 6468.28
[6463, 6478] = 6477.23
